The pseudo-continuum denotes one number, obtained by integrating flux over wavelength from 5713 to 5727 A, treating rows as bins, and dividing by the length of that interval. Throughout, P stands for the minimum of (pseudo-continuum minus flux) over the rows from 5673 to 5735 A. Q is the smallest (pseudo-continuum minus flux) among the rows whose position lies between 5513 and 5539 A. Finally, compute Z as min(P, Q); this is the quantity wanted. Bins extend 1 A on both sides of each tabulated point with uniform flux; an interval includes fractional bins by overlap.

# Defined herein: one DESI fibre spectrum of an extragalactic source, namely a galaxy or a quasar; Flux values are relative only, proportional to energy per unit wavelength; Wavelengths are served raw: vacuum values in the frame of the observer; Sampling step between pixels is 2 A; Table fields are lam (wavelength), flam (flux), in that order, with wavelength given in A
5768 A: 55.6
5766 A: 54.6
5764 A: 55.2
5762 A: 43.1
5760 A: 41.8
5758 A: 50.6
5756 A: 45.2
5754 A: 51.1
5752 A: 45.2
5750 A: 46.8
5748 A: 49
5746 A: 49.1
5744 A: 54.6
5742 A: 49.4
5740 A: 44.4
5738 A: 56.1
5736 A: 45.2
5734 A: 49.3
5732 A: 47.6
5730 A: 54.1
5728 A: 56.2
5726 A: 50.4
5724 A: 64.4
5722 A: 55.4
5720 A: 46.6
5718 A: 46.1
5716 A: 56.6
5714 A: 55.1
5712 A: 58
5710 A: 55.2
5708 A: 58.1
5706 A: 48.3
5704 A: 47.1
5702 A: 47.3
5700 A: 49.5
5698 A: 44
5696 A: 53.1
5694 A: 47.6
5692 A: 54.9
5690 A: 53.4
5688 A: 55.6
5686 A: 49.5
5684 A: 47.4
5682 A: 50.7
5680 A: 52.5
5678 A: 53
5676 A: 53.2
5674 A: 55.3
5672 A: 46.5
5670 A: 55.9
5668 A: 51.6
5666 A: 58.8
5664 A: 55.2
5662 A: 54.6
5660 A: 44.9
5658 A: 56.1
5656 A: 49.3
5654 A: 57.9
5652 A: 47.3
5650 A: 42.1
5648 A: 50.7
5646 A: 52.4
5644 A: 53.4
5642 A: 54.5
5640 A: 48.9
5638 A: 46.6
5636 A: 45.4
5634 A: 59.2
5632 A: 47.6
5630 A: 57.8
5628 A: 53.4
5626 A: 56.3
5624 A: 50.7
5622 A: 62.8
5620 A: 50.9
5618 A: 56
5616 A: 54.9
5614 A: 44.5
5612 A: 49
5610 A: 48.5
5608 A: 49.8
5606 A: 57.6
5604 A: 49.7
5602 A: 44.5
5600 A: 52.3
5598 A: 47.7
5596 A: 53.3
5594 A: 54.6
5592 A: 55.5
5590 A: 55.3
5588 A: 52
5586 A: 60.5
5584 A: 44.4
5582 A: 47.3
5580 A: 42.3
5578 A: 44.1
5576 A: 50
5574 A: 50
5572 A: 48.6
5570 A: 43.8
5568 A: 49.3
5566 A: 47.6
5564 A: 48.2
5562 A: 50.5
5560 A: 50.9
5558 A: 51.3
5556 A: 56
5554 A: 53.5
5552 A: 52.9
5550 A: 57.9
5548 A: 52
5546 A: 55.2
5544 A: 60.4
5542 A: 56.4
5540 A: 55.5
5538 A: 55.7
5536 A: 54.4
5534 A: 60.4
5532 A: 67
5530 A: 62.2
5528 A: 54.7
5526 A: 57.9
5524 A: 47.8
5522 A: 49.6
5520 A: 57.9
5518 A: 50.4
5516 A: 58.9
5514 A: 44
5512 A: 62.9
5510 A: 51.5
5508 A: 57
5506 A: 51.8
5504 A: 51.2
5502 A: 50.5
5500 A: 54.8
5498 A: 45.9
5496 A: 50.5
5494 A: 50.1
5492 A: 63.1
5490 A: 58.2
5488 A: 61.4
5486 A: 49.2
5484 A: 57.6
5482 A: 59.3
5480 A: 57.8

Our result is -13.5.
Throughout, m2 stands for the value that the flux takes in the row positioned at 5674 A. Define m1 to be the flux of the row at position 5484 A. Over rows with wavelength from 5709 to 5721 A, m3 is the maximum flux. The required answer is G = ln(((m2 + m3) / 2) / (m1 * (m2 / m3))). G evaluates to 0.03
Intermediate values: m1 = 57.6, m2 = 55.3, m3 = 58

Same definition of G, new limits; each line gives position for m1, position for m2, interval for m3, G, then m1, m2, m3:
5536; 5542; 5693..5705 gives -0.05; 54.4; 56.4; 53.1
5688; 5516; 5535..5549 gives 0.10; 55.6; 58.9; 60.4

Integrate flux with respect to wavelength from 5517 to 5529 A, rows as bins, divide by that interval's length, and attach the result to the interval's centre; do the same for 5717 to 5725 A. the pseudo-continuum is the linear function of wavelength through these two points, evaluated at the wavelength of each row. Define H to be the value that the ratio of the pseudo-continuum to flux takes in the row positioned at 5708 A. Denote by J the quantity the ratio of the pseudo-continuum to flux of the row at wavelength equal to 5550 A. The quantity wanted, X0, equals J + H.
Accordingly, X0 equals 1.8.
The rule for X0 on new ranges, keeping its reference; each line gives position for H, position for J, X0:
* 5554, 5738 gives 1.9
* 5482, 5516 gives 1.8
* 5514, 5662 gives 2.2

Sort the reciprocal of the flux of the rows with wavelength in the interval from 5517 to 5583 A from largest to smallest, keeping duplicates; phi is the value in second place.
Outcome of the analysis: 0.0228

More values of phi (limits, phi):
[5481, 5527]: 0.0218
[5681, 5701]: 0.0211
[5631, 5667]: 0.0223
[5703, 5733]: 0.0215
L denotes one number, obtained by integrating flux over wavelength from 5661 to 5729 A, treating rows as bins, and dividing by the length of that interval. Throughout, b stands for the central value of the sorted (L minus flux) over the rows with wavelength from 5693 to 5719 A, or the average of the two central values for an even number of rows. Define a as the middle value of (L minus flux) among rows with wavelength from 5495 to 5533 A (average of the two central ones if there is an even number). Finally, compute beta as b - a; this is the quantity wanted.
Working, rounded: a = 0.8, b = 3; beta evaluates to 2.3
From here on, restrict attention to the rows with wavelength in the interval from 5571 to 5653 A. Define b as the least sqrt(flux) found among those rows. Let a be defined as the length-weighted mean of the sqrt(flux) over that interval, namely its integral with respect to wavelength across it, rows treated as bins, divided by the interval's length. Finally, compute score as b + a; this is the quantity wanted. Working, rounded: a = 7.14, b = 6.488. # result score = 13.6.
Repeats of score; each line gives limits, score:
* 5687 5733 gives 13.9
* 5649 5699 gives 13.7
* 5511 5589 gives 13.8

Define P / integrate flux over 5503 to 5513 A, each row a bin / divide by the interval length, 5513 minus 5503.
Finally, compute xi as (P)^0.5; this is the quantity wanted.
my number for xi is 7.4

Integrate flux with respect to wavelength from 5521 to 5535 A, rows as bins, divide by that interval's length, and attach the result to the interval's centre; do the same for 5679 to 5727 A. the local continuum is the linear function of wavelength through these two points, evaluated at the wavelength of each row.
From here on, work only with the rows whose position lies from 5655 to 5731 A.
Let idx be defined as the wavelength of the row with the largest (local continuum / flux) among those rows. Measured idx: 5660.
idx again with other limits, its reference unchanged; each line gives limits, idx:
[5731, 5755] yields 5740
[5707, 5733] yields 5718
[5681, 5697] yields 5684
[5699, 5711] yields 5704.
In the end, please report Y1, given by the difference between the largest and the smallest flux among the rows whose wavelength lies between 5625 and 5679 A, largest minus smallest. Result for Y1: 17.1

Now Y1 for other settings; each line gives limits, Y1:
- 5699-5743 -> 20.0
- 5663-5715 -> 14.8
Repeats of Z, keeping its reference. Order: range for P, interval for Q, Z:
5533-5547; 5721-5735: -10.9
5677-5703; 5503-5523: -9.4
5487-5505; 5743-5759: -9.6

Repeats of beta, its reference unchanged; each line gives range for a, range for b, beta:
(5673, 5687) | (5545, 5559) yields -1.0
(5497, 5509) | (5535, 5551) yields -4.1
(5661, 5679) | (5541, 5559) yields -0.6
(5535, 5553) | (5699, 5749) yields 6.0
